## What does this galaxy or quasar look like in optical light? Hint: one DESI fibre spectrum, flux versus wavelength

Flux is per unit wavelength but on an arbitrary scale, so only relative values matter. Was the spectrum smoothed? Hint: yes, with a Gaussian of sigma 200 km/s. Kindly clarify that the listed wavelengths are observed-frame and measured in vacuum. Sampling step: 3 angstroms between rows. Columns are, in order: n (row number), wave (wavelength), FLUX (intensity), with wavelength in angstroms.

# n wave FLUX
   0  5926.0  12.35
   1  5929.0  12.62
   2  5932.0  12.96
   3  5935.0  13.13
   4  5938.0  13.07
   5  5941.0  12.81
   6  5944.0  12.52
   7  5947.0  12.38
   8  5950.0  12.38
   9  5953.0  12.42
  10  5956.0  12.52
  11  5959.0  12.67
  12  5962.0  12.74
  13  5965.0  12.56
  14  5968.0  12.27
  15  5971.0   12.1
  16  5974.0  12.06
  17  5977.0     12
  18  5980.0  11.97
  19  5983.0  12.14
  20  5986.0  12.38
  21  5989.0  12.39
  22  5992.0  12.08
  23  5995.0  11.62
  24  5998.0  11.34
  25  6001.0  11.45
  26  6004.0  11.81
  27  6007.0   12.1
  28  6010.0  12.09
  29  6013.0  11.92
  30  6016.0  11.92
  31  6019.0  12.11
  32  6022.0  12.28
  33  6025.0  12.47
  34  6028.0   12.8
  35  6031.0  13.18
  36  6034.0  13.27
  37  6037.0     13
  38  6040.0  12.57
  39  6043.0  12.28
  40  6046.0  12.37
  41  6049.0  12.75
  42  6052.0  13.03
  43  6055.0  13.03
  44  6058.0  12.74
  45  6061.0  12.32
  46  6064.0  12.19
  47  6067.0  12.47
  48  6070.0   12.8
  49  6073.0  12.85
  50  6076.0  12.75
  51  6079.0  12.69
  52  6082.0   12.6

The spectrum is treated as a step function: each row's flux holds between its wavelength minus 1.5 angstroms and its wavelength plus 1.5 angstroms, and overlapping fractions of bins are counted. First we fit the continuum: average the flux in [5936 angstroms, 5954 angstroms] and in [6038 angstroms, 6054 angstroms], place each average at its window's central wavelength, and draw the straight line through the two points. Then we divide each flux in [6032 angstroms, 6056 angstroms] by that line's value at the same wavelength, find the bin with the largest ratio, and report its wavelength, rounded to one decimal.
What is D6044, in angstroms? 6034.0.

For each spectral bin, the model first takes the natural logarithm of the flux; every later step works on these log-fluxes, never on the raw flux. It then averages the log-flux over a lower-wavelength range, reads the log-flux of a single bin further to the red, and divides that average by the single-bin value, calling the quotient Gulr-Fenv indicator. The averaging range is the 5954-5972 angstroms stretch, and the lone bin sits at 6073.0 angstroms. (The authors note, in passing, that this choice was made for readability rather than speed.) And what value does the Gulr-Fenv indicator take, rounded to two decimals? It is 0.99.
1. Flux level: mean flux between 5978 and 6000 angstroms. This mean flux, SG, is 12.0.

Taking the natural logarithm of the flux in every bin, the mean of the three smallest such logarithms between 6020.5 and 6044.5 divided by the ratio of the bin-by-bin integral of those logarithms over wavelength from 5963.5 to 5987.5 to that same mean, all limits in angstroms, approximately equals 0.105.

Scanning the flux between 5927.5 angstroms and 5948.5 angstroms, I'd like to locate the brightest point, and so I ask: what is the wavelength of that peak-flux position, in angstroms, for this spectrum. 5935.0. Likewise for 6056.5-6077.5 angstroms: 6073.0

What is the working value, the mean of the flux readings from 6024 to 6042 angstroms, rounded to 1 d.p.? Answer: 12.9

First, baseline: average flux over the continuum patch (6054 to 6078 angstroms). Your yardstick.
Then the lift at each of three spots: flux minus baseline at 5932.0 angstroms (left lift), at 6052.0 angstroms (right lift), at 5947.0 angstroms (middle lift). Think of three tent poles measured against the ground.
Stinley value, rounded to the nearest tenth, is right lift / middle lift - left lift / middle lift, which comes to -0.3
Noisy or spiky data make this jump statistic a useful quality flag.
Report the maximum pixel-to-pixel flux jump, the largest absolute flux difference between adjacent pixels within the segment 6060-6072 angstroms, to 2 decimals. 0.33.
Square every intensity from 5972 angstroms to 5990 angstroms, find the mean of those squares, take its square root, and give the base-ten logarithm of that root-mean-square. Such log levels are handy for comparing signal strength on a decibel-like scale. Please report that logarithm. 1.08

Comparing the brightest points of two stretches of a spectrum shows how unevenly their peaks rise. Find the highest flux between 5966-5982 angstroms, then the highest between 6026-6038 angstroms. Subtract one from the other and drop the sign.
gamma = 1.00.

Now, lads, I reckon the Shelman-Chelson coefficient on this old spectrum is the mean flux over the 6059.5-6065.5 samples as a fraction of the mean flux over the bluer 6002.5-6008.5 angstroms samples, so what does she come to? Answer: 1.03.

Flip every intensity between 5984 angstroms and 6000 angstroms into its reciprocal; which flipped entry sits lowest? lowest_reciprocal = 0.0807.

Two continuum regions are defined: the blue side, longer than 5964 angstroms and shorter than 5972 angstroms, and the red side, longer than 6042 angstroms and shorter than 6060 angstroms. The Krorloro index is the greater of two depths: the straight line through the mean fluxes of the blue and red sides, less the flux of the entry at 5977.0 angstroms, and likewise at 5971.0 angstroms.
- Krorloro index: 0.35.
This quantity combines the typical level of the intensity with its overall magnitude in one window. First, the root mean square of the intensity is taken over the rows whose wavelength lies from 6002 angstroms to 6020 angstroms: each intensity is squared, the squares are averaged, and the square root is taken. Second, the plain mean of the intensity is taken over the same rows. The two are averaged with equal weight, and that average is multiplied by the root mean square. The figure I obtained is 144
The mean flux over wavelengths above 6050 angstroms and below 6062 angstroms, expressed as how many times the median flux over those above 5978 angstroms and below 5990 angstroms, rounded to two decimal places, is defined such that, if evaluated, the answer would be 1.04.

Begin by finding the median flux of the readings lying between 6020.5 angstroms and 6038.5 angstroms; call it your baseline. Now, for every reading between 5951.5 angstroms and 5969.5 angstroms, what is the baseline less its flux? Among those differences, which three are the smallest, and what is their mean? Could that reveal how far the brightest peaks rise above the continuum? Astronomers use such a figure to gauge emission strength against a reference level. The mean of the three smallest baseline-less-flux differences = 0.24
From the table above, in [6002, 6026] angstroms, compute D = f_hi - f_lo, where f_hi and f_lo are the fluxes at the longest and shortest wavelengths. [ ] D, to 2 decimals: 0.66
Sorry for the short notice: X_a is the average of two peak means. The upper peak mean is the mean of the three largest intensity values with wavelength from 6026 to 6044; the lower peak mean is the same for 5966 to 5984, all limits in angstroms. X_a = 12.7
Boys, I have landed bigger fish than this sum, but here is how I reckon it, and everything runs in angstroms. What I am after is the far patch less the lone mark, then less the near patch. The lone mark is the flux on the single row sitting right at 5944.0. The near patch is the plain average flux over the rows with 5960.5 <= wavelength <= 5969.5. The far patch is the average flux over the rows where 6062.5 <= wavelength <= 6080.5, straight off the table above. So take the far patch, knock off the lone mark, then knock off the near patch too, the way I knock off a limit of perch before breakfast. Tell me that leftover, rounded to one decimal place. -12.4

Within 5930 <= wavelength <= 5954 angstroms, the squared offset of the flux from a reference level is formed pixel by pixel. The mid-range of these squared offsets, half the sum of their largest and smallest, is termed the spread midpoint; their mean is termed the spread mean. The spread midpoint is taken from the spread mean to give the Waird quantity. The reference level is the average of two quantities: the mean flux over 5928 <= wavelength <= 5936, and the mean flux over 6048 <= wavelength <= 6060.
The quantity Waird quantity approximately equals -0.01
